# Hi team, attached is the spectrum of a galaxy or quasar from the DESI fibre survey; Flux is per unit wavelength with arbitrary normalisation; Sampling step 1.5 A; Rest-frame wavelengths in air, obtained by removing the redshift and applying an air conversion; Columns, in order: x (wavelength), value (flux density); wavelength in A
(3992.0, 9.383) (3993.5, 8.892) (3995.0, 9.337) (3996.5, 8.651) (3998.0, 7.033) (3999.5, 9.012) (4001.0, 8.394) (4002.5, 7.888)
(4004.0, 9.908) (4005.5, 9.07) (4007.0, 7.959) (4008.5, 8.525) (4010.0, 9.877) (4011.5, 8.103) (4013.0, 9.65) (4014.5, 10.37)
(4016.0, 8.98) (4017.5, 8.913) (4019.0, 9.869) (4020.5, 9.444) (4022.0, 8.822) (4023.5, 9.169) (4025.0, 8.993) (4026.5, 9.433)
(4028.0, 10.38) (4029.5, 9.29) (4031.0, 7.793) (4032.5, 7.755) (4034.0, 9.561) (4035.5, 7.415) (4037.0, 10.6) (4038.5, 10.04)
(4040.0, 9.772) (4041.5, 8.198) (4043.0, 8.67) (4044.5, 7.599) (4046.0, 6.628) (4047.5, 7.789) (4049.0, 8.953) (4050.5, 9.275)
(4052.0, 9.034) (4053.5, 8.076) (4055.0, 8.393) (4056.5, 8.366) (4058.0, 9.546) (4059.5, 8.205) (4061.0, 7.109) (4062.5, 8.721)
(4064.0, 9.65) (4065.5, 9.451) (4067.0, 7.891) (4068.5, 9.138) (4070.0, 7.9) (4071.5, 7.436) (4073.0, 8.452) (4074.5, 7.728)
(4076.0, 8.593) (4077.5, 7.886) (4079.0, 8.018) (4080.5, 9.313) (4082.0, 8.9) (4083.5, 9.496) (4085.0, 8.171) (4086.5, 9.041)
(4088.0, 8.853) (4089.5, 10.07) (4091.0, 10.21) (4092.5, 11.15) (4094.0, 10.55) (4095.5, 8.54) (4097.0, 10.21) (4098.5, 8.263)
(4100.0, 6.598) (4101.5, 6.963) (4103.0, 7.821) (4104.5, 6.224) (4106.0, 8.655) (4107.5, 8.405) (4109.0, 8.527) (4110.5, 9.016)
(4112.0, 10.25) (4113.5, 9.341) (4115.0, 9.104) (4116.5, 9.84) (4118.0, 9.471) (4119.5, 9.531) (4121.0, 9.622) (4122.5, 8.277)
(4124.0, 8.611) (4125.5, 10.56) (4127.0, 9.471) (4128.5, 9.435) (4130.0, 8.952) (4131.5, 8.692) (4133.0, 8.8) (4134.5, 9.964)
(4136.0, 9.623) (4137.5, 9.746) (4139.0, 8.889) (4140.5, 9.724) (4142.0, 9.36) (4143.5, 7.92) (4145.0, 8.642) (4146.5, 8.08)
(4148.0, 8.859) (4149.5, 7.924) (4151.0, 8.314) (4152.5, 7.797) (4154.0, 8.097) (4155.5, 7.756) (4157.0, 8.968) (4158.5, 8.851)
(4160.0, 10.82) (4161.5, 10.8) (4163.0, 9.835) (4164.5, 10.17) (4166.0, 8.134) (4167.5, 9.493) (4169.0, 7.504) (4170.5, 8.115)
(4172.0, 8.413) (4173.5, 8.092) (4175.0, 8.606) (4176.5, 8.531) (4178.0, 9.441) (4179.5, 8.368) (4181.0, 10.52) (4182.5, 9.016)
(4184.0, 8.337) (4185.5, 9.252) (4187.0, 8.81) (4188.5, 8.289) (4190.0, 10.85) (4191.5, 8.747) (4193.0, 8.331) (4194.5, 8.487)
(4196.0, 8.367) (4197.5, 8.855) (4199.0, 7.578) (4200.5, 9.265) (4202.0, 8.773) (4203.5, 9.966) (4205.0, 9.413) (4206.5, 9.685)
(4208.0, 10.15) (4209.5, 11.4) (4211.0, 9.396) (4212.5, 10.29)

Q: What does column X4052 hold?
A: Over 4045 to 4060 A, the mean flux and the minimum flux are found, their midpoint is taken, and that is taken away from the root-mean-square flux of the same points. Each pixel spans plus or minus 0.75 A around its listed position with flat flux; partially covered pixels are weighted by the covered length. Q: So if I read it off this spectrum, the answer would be 0.94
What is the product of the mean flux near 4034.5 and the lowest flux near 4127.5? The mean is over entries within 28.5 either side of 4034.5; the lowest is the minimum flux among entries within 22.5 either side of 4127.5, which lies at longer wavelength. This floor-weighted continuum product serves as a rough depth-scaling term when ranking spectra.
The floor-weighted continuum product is 69.9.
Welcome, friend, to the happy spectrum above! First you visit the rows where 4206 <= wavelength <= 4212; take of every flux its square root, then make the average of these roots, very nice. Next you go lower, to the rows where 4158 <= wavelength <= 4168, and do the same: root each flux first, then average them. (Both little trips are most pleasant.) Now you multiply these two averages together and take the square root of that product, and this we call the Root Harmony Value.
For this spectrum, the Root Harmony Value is 3.15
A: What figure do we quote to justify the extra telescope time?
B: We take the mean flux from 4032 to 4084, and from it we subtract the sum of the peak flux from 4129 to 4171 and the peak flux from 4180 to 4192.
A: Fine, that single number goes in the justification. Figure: -13.11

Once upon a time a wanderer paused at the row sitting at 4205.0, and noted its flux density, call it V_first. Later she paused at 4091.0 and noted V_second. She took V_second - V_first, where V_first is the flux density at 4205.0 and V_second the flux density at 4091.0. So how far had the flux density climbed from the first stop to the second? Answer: 0.80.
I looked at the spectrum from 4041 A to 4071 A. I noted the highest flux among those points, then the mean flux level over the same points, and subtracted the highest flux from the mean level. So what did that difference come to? -1.2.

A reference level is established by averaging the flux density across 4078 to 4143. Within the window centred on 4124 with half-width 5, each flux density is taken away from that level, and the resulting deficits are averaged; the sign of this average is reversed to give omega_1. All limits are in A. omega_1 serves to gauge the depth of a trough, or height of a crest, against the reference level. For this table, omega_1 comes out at 0.3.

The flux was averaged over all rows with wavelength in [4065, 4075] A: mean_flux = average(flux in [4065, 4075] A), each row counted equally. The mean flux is 8.3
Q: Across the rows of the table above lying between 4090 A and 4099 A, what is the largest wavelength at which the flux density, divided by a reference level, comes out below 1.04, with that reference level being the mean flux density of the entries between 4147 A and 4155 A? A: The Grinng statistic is 4098.5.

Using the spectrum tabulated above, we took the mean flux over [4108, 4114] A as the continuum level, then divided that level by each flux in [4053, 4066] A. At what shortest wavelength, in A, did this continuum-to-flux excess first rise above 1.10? 4053.5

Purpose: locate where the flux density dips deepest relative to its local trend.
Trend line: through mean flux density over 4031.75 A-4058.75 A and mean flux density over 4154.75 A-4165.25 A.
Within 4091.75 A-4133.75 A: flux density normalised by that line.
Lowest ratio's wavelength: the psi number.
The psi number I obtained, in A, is 4104.5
